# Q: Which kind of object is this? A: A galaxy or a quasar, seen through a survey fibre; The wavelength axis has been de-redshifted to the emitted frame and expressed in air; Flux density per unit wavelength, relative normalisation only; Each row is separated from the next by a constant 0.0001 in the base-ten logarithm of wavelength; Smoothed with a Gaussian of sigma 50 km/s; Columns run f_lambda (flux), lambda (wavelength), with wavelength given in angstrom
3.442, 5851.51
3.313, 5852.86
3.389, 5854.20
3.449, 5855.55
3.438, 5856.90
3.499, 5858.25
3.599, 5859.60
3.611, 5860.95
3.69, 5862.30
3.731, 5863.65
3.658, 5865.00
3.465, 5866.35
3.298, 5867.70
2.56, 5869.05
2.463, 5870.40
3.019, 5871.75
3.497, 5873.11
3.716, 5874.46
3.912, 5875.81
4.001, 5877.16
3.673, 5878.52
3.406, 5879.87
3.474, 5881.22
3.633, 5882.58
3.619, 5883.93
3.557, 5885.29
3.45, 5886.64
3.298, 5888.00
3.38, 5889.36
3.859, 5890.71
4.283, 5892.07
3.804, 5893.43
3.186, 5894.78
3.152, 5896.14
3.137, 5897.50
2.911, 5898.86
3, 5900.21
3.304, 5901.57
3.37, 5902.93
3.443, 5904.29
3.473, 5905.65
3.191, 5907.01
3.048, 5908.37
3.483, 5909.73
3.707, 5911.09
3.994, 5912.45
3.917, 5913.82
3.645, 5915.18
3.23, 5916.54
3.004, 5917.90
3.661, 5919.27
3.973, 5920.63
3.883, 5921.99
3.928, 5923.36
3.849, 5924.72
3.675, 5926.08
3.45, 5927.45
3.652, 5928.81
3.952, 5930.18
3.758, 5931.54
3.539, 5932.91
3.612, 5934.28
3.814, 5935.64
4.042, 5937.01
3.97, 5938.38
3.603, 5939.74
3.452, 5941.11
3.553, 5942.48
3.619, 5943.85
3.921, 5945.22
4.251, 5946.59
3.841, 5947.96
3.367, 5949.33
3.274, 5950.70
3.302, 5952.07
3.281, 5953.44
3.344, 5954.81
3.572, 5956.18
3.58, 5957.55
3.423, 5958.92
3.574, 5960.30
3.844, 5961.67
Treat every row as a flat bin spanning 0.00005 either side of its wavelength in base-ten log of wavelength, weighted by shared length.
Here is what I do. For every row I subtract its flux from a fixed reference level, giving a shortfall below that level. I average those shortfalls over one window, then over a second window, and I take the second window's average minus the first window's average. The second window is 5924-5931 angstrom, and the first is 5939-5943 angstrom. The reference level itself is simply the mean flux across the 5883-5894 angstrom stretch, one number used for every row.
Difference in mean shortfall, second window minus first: -0.18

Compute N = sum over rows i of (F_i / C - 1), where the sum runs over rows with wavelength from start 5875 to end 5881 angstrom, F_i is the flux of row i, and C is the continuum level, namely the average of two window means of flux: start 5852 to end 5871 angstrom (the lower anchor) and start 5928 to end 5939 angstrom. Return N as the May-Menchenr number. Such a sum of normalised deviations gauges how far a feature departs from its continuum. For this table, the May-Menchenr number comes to 0.19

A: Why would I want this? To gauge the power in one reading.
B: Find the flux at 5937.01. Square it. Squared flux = 16.3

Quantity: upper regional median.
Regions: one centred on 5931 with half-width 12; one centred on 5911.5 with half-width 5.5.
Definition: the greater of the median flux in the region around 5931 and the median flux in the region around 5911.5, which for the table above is 3.72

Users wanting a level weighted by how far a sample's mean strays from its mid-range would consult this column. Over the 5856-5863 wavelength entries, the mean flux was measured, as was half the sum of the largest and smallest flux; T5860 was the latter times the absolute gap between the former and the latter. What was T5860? 0.01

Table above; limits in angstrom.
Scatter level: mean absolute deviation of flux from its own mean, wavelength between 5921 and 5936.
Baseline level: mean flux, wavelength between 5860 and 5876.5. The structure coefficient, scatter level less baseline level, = -3.25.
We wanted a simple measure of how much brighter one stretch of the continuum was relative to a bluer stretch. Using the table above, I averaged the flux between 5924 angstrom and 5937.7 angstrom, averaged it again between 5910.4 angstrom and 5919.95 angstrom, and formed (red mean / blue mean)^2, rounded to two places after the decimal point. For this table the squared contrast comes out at 1.08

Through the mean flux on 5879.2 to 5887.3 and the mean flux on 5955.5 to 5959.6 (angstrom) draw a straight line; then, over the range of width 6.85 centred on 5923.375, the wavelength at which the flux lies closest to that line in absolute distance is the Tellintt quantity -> 5926.08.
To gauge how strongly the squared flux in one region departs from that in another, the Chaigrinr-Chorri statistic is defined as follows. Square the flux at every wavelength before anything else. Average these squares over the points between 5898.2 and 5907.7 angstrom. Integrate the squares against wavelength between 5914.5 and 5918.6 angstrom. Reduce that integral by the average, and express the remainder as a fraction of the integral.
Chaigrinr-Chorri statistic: 0.76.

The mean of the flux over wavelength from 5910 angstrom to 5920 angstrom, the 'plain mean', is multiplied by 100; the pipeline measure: 359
